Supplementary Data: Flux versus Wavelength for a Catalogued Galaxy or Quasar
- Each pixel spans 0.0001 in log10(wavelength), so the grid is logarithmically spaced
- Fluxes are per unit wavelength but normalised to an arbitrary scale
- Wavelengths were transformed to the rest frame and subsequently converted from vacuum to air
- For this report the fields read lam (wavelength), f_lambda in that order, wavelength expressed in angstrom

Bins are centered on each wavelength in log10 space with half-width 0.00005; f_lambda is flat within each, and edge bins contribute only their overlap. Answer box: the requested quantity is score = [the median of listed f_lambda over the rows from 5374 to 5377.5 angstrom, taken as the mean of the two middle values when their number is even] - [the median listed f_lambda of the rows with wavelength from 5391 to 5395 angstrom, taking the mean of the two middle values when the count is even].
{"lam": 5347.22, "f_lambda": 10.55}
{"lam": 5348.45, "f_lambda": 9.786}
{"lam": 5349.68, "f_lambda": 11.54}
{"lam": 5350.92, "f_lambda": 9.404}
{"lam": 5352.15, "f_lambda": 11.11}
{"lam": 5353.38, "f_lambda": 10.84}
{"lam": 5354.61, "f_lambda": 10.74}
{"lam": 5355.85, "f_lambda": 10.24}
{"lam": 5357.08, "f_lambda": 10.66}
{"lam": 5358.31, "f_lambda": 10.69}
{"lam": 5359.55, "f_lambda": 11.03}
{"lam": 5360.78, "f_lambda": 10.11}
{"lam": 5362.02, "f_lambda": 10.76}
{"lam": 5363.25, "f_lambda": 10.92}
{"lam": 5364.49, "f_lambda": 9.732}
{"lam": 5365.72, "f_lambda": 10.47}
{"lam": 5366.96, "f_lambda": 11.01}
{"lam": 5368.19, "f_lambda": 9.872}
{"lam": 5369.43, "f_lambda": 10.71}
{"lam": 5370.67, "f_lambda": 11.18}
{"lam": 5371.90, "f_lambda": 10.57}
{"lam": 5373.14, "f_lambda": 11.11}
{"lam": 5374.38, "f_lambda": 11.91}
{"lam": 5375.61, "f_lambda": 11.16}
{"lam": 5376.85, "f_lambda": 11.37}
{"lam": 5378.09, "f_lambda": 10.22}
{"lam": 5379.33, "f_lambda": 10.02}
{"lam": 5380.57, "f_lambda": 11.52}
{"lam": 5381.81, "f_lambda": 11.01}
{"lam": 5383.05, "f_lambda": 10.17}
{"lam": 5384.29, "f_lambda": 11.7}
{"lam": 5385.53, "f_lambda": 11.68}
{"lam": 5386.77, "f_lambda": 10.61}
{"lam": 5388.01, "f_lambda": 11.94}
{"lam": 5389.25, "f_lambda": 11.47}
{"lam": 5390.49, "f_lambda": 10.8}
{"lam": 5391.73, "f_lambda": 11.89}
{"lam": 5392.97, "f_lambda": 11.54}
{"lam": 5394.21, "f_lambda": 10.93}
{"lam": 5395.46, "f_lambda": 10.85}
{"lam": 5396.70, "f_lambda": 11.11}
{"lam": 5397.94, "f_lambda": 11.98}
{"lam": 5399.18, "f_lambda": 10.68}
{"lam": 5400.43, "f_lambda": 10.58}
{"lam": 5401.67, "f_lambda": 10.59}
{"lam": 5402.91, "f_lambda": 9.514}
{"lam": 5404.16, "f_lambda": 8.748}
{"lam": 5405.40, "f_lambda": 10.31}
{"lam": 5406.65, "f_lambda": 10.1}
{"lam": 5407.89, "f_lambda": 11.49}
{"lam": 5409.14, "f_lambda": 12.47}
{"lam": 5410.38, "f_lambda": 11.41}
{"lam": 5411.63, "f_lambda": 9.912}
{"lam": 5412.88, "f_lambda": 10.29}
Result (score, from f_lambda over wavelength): -0.2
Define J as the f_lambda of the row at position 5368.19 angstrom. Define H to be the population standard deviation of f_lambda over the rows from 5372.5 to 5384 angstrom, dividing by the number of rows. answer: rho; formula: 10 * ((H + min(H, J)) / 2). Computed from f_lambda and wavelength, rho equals 6.2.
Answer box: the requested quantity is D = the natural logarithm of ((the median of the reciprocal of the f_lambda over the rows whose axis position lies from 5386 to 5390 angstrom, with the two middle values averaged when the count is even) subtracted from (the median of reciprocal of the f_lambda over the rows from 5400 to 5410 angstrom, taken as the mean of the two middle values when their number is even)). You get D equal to -4.8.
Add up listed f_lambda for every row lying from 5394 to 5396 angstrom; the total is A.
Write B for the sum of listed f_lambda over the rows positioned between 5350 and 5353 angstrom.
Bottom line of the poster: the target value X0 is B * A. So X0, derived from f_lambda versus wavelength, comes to 447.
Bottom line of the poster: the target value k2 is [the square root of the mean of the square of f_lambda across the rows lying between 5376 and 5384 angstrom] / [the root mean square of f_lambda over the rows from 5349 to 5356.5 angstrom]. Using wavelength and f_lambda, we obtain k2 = 1.01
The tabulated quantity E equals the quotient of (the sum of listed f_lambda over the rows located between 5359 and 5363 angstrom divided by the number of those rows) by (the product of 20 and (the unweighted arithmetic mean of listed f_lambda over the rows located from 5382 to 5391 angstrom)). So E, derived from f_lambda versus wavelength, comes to 0.047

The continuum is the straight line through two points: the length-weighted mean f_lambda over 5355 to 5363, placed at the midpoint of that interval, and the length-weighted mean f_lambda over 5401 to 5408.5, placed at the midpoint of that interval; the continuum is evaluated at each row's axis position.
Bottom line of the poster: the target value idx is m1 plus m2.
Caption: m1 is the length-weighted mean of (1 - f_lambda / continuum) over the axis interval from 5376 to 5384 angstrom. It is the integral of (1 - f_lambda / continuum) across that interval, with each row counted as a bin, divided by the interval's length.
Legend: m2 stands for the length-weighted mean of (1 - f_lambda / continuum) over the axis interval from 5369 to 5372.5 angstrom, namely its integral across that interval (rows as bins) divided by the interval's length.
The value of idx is -0.070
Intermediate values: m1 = -0.04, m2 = -0.03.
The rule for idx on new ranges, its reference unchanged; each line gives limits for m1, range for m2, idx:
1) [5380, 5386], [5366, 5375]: -0.121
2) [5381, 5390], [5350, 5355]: -0.078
